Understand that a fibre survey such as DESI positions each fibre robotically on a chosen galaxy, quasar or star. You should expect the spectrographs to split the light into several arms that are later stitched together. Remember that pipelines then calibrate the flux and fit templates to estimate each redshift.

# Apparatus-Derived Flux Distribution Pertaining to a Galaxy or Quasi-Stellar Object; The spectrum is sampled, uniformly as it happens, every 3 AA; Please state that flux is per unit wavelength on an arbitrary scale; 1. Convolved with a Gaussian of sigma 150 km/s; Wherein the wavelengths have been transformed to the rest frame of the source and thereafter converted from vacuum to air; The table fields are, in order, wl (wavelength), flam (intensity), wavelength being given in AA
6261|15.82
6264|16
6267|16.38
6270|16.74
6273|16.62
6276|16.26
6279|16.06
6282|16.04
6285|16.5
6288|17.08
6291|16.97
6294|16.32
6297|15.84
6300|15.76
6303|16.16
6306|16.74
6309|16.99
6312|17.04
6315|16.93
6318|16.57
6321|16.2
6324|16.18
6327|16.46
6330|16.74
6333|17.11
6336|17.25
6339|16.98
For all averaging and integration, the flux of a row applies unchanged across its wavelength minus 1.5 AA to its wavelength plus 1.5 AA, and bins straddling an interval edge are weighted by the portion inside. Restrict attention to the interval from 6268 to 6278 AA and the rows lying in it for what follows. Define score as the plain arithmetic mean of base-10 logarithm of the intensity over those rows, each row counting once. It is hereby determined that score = 1.22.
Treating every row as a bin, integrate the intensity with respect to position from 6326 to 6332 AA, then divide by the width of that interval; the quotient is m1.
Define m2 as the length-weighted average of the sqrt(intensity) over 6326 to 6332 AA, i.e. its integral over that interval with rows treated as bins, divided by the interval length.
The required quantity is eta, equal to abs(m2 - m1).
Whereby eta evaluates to 12.6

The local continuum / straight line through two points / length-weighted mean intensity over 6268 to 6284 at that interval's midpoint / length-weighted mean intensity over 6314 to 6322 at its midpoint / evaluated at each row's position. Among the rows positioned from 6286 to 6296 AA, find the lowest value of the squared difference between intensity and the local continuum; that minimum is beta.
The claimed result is 0.015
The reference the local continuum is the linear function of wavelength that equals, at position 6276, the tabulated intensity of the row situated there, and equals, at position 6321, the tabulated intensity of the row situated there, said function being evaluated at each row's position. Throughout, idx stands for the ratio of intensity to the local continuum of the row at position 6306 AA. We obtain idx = 1.03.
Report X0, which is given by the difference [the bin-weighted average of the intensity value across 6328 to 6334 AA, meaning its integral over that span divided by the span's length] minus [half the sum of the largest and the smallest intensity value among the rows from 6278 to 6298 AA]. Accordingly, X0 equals 0.4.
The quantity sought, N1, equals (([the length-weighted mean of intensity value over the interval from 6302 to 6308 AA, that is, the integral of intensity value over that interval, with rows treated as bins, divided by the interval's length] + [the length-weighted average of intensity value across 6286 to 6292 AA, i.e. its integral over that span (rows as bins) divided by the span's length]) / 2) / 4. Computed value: 4.19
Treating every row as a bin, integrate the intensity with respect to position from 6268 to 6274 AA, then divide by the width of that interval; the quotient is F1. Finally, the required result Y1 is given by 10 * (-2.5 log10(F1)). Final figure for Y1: -30.54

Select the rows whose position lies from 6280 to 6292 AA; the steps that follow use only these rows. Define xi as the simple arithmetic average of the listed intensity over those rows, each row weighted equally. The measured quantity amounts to 16.6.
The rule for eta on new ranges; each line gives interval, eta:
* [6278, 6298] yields 12.4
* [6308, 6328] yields 12.5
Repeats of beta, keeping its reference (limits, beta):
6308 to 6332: 0.000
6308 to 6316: 0.143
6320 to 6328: 0.024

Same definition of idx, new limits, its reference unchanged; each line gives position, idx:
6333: 1.06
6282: 0.99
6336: 1.07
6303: 1.00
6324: 1.00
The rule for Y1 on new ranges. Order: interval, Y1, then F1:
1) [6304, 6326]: -30.53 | 16.6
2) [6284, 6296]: -30.56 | 16.7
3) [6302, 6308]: -30.45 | 16.5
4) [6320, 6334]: -30.46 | 16.5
